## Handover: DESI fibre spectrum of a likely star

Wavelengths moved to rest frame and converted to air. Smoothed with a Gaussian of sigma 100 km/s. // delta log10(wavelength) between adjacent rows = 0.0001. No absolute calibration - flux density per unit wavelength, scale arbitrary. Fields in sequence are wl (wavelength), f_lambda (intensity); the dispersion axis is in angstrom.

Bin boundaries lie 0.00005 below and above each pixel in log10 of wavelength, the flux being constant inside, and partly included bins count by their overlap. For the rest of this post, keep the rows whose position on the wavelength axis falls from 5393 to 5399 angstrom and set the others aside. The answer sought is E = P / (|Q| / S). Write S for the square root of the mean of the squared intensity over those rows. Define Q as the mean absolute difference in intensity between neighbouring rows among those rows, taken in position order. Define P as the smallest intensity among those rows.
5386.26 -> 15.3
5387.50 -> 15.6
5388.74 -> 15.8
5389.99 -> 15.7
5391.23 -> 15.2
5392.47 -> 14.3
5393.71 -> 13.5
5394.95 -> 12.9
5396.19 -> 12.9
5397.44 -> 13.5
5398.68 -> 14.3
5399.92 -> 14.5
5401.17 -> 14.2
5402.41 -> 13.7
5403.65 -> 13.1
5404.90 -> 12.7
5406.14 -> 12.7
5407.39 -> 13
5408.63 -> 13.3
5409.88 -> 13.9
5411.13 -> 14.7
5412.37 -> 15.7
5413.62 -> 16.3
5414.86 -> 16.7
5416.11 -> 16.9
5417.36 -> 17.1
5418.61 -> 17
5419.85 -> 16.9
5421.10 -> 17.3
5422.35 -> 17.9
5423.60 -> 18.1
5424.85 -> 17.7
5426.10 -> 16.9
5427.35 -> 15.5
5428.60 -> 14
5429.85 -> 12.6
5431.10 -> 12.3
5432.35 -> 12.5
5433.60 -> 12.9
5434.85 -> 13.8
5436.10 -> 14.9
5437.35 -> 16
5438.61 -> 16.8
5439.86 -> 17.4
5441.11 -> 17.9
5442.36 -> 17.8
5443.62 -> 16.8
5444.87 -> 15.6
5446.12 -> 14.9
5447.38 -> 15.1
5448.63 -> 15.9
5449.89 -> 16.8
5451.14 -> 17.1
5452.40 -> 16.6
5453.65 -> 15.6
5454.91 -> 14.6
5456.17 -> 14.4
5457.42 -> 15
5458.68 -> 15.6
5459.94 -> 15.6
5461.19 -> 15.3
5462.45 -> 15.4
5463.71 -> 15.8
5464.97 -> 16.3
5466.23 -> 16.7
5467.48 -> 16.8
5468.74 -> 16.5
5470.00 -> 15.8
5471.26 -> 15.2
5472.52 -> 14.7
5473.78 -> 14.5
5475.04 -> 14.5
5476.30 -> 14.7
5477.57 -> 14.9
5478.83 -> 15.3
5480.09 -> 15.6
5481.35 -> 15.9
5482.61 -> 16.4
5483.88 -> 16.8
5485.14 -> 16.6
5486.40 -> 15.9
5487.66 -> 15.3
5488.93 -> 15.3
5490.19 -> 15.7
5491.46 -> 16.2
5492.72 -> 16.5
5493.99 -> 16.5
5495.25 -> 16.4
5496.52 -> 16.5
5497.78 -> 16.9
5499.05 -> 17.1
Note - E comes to 346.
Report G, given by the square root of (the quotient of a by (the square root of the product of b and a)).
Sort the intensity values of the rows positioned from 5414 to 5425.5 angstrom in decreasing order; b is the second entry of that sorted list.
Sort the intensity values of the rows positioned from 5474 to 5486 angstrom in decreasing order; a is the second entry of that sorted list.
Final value 0.98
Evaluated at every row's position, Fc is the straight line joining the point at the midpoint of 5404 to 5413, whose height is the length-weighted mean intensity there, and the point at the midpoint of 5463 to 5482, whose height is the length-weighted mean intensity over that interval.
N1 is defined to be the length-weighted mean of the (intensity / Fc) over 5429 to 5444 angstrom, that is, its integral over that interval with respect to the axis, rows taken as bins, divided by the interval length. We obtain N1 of 1.04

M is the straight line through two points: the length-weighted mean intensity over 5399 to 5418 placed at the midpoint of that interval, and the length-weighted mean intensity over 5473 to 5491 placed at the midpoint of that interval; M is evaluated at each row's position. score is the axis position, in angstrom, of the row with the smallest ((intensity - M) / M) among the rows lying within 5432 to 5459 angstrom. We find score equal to 5432.35 angstrom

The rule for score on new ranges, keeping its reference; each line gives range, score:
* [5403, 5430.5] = 5429.85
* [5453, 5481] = 5475.04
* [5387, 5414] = 5406.14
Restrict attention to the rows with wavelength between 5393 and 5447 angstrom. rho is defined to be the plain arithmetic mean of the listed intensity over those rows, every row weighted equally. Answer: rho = 15.1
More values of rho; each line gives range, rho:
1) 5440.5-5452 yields 16.4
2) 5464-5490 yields 15.7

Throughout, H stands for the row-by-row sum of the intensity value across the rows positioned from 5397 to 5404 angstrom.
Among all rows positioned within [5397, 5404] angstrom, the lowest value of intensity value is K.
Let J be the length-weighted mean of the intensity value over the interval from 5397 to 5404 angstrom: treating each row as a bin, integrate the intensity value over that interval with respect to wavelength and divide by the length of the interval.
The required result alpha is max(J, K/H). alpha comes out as 13.9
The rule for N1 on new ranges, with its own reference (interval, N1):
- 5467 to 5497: 1.00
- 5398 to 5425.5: 1.11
